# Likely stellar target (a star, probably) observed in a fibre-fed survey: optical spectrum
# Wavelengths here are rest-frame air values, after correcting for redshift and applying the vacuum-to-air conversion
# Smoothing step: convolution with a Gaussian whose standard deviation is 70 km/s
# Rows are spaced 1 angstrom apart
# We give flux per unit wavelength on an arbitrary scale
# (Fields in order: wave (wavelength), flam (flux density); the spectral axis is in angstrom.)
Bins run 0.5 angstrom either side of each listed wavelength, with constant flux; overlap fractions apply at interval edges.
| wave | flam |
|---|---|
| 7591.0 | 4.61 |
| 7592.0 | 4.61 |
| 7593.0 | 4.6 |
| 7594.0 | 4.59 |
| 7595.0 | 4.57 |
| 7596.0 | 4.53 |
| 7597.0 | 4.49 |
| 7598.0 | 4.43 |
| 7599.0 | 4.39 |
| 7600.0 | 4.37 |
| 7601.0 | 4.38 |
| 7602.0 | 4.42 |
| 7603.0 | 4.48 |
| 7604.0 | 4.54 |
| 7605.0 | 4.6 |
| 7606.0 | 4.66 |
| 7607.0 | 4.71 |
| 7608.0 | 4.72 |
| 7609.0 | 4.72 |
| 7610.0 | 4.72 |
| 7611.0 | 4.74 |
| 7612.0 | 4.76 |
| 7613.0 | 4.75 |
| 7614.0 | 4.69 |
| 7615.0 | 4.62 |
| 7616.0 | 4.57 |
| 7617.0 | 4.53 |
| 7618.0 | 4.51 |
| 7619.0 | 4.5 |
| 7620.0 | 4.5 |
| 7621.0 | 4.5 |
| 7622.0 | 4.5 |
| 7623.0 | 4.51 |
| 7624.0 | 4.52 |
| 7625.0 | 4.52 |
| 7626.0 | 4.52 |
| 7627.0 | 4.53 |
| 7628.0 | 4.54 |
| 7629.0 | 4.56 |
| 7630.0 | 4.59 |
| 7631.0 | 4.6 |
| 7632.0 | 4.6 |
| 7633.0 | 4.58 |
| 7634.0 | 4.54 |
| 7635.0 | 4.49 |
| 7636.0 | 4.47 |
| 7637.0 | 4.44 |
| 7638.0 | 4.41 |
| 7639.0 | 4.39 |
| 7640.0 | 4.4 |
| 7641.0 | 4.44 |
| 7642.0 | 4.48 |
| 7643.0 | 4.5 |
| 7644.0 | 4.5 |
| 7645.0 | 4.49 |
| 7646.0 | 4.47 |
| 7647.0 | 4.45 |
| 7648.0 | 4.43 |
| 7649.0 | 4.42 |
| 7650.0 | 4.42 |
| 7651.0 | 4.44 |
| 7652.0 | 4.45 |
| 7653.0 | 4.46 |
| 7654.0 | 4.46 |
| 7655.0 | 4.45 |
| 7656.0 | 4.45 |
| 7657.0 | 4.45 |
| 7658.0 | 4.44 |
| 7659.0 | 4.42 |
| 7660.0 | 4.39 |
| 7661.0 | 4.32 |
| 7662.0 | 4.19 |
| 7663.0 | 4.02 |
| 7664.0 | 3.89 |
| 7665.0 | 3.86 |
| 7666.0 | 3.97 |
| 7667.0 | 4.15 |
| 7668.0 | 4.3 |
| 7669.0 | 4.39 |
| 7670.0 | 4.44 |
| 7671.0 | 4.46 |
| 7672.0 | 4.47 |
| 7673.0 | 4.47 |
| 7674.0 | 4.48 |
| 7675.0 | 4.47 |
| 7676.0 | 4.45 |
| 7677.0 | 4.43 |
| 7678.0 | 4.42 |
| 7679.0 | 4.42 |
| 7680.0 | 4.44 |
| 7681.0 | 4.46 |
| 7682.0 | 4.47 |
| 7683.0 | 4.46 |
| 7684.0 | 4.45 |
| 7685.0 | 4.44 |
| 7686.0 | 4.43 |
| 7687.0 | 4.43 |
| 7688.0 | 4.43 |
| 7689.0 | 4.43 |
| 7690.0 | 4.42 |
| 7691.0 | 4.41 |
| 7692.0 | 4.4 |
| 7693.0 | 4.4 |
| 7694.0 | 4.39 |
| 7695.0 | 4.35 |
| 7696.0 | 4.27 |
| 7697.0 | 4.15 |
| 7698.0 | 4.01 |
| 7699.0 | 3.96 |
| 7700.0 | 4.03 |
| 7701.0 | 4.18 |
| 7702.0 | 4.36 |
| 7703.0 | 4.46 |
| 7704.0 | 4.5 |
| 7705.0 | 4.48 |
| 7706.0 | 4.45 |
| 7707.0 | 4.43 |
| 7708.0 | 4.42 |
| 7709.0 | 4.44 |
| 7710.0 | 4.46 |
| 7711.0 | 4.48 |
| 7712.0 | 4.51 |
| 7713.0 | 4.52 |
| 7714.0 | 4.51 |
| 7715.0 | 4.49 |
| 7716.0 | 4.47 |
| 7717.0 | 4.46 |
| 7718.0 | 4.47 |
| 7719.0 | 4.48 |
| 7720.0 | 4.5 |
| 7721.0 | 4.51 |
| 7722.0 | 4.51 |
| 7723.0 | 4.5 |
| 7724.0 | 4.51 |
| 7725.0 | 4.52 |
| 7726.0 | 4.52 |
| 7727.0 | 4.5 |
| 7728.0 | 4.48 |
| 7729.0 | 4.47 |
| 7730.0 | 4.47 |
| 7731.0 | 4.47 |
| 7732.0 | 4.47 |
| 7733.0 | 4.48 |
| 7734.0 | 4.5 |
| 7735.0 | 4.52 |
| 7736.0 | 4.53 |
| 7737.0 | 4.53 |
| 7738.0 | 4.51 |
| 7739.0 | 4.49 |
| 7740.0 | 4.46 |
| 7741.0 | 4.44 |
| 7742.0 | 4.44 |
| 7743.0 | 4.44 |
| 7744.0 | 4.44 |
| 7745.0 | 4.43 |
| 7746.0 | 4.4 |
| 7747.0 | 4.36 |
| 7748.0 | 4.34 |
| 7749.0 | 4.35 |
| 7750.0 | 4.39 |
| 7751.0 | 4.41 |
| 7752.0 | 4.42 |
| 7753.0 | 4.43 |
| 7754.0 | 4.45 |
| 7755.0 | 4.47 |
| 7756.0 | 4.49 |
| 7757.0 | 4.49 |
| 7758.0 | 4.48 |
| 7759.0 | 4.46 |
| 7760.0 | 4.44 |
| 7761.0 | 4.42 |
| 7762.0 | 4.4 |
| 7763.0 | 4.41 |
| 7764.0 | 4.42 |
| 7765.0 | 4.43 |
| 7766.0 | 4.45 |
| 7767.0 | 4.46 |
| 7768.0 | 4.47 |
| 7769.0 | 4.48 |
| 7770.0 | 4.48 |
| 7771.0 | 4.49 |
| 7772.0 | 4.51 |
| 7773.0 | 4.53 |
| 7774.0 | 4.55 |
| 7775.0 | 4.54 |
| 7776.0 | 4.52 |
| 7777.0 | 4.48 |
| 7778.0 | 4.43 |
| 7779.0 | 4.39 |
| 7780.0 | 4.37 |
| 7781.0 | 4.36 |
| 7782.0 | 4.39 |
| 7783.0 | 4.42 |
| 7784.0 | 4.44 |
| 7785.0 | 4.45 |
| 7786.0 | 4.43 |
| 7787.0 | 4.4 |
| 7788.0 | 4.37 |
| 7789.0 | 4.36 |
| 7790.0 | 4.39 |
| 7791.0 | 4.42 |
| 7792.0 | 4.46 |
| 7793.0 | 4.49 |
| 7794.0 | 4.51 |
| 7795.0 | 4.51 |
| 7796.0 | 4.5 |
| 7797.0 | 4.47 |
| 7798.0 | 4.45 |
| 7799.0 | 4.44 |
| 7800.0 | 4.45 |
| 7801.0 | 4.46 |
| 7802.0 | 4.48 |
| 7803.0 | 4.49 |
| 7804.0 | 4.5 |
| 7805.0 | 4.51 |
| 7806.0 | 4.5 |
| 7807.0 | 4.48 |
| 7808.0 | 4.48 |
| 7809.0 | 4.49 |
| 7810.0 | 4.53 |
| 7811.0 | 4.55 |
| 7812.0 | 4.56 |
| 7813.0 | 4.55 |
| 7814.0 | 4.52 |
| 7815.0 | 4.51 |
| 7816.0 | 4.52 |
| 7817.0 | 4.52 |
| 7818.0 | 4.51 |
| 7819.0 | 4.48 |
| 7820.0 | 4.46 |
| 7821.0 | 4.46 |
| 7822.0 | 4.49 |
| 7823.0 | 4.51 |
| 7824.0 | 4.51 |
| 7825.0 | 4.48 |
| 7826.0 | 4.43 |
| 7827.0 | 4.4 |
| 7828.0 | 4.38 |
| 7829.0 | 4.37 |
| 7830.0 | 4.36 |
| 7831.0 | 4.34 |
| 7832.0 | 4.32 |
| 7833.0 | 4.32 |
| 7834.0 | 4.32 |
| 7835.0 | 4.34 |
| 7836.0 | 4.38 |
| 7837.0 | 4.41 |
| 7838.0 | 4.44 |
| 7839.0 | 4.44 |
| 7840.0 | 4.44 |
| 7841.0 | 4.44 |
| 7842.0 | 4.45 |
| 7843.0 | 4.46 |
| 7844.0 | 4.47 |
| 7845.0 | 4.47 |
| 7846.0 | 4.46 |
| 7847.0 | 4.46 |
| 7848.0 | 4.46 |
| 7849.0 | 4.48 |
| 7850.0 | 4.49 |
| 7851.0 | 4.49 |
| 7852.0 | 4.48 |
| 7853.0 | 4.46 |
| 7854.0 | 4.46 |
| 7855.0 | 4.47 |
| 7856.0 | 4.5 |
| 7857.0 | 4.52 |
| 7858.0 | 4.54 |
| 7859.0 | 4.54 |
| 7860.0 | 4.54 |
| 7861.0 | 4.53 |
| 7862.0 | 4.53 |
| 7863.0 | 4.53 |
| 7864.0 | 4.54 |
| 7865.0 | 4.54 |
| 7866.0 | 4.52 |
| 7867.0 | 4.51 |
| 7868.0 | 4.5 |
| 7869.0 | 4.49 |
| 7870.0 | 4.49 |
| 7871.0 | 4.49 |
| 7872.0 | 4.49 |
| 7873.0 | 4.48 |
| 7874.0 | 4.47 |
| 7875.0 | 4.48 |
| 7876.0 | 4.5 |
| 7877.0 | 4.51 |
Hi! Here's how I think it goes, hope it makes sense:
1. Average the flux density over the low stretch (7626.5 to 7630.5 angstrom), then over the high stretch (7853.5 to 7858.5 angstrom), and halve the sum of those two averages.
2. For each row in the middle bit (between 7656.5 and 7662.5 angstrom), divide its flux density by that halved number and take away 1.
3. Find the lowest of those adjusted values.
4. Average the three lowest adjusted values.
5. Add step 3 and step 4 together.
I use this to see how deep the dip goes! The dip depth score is -0.124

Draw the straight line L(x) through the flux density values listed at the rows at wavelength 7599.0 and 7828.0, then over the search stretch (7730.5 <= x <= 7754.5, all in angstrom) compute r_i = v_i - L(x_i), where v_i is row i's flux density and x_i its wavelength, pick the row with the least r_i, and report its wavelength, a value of 7748.0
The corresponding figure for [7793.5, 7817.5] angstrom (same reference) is 7799.0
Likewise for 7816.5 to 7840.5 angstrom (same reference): 7832.0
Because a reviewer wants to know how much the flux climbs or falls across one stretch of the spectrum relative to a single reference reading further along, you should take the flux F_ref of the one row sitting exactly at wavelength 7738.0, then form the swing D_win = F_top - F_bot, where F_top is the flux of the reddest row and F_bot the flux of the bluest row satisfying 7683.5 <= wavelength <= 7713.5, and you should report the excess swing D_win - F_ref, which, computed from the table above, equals -4.44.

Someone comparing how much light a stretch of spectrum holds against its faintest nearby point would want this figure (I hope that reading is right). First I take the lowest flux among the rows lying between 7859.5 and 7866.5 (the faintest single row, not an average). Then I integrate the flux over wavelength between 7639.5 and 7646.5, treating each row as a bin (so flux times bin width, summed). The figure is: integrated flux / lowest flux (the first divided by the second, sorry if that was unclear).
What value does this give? 6.92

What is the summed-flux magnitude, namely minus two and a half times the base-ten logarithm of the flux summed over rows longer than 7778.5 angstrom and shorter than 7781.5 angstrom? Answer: -2.79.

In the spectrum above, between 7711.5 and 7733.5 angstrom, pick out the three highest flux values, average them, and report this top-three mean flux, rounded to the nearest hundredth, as 4.52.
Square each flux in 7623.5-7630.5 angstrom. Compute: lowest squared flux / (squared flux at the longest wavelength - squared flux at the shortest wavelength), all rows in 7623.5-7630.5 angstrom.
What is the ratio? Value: 32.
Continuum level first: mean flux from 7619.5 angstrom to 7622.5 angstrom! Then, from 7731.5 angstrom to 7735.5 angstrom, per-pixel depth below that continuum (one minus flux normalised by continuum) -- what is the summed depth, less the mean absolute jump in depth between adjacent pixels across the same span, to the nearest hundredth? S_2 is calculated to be 0.00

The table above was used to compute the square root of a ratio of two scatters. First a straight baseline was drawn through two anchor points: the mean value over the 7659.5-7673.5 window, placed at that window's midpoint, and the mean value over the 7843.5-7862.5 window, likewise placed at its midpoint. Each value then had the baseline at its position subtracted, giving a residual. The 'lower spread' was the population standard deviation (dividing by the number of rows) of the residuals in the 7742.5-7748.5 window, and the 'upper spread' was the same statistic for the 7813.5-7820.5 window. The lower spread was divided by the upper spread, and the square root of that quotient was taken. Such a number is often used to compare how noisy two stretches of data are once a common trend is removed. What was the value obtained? 1.3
